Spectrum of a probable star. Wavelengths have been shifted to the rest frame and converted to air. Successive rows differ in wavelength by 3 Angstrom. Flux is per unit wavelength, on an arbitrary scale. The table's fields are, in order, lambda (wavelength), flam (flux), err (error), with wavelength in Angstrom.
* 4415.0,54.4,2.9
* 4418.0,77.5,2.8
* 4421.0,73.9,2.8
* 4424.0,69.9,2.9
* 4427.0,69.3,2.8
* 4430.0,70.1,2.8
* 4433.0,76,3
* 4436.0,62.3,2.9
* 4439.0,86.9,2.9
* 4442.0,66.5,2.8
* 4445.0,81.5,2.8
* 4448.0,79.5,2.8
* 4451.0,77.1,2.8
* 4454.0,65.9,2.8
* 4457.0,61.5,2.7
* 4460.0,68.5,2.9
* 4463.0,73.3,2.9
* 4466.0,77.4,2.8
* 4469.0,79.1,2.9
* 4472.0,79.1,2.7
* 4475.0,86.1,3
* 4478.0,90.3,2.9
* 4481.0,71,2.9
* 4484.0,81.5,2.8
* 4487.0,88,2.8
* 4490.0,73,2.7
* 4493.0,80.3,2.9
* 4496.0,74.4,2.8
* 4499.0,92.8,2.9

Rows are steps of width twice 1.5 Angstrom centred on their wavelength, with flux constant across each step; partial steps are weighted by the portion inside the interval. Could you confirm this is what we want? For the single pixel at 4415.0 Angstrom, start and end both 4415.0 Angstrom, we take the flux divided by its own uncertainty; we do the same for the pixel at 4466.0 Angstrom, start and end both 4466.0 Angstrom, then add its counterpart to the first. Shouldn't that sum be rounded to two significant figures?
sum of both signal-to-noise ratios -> 46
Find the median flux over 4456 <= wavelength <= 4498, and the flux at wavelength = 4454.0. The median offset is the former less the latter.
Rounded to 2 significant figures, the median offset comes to 12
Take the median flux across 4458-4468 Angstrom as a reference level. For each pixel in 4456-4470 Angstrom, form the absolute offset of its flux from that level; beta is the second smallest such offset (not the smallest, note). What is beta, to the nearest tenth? 4.1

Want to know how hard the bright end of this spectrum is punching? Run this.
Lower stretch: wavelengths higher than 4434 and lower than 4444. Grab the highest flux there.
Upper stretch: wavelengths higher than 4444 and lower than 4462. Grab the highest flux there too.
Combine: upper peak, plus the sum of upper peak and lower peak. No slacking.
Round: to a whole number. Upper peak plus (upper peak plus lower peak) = 250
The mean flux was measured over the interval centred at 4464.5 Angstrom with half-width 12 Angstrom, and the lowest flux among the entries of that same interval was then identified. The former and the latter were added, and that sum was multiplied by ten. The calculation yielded 1354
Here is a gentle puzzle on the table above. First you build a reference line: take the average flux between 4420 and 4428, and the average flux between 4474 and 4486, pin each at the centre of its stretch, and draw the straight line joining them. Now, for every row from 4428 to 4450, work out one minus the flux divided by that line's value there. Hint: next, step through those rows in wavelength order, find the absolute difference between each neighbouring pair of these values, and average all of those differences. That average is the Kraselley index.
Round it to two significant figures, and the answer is 0.18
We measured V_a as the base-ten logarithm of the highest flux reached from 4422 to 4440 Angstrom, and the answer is 1.94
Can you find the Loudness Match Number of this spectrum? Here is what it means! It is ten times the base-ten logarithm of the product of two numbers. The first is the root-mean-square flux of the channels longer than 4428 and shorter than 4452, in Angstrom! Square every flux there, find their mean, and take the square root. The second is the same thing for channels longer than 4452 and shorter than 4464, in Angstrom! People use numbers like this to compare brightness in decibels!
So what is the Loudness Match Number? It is 37.06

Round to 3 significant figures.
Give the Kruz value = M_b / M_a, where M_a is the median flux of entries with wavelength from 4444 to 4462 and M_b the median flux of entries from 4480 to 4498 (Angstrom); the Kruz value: 1.06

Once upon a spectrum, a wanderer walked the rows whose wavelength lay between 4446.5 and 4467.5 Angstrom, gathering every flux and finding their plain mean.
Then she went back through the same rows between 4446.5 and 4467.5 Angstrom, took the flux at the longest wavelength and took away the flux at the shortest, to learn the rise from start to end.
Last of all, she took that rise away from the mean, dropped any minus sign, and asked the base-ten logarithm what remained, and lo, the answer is 1.869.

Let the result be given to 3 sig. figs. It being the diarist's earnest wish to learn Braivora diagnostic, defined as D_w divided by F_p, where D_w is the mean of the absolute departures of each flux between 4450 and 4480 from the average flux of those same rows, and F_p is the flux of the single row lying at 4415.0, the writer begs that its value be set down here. 0.125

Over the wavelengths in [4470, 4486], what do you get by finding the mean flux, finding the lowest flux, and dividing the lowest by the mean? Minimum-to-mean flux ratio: 0.87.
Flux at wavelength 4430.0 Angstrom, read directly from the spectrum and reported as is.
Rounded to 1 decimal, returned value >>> 70.1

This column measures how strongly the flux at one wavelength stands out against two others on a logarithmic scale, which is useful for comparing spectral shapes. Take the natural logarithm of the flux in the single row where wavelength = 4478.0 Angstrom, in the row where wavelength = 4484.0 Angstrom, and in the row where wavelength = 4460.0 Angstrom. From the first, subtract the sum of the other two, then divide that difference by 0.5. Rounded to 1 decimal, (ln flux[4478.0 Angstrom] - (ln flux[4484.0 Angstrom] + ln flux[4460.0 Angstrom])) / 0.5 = -8.2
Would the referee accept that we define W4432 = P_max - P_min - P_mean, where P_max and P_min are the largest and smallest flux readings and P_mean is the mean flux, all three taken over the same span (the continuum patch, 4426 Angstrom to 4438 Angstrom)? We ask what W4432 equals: -56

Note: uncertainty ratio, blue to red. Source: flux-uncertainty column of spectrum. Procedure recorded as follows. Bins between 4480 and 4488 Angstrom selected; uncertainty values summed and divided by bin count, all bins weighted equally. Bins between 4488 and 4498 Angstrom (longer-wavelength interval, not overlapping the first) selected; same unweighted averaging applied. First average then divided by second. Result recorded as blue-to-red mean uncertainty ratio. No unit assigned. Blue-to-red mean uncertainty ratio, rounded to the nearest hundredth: 1.01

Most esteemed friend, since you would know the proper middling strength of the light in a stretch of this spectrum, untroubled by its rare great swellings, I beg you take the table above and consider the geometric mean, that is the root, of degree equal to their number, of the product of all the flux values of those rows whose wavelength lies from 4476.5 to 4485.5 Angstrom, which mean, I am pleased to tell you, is 81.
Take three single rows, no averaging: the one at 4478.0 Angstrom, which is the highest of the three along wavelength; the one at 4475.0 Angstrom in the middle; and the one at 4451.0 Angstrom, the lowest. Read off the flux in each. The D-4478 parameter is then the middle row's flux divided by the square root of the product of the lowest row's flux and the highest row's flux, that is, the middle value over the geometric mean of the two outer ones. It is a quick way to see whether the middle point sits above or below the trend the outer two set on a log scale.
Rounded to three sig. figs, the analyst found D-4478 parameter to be 1.03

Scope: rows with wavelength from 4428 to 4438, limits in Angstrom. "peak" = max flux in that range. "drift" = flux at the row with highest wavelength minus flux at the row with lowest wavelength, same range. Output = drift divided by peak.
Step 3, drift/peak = -0.10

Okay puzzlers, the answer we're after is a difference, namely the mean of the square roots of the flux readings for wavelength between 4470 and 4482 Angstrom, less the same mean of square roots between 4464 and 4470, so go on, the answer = 0.2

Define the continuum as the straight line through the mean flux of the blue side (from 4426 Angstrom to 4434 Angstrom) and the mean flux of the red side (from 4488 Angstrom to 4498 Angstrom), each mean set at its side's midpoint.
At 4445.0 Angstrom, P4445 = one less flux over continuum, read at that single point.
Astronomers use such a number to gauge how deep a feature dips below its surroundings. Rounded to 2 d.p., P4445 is -0.12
